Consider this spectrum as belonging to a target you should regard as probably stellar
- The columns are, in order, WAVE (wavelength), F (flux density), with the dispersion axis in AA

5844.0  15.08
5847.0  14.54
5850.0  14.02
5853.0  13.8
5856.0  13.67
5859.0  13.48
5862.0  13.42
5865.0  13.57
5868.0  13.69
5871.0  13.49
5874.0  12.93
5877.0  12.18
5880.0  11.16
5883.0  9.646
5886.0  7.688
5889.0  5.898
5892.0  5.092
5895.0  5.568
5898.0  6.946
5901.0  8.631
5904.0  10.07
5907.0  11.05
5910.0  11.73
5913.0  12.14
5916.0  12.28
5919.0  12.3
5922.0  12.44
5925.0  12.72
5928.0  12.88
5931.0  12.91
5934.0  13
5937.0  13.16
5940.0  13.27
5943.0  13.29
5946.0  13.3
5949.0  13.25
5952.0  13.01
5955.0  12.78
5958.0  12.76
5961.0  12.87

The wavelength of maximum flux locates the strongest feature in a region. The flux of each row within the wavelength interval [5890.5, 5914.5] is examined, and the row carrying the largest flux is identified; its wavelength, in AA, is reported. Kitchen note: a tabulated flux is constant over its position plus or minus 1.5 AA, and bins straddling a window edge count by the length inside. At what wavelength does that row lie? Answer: 5913.0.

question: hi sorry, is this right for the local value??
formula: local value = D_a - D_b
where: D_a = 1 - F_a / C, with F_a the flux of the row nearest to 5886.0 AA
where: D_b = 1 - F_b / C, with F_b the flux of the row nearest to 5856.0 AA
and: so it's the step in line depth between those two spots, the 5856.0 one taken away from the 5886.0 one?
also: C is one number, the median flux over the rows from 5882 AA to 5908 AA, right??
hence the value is 0.8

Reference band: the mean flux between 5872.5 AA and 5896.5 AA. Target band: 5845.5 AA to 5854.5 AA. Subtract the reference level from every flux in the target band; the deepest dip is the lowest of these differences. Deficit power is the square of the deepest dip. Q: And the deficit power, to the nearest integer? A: 25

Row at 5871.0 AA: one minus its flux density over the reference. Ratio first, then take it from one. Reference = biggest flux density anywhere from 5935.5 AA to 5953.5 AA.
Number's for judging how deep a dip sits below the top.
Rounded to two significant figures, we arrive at -0.014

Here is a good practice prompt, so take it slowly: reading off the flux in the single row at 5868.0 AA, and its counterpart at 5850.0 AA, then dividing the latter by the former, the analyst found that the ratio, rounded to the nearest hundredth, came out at 1.02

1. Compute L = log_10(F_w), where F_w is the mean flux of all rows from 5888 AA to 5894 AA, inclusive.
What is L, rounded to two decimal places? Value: 0.74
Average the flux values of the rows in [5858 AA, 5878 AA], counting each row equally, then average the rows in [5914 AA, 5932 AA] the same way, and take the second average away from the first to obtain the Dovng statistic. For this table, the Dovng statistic 0.7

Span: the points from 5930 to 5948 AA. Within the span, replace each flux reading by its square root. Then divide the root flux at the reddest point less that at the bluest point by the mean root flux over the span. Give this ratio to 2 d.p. 0.01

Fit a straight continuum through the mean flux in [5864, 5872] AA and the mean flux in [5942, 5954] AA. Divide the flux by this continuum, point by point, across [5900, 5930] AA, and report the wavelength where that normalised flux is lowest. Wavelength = 5901.0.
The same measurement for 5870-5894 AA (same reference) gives 5892.0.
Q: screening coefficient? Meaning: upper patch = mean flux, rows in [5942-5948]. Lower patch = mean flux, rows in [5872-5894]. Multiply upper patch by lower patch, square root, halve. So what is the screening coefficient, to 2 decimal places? 5.54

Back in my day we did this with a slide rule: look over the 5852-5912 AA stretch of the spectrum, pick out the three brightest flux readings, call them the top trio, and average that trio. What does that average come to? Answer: 13.7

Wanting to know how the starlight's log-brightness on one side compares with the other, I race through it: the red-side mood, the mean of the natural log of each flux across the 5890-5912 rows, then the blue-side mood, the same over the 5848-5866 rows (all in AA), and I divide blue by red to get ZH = 1.252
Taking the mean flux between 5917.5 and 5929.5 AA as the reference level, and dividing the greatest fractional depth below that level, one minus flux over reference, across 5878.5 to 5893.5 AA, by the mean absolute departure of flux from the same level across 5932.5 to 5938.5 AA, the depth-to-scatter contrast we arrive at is 1.20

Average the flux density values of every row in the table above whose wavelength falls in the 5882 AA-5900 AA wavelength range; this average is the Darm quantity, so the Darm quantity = 6.8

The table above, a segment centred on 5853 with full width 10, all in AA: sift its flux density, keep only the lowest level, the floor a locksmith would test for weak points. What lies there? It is 13.67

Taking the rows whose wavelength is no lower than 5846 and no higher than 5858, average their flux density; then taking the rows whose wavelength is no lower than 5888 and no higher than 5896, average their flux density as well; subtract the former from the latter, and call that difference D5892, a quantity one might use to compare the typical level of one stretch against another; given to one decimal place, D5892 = -8.5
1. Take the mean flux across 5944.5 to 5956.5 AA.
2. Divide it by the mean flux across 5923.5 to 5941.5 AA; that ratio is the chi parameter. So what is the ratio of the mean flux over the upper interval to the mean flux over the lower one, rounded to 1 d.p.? 1.0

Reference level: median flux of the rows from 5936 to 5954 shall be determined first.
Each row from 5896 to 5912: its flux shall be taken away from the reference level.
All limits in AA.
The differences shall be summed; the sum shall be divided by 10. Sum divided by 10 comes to 1.8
